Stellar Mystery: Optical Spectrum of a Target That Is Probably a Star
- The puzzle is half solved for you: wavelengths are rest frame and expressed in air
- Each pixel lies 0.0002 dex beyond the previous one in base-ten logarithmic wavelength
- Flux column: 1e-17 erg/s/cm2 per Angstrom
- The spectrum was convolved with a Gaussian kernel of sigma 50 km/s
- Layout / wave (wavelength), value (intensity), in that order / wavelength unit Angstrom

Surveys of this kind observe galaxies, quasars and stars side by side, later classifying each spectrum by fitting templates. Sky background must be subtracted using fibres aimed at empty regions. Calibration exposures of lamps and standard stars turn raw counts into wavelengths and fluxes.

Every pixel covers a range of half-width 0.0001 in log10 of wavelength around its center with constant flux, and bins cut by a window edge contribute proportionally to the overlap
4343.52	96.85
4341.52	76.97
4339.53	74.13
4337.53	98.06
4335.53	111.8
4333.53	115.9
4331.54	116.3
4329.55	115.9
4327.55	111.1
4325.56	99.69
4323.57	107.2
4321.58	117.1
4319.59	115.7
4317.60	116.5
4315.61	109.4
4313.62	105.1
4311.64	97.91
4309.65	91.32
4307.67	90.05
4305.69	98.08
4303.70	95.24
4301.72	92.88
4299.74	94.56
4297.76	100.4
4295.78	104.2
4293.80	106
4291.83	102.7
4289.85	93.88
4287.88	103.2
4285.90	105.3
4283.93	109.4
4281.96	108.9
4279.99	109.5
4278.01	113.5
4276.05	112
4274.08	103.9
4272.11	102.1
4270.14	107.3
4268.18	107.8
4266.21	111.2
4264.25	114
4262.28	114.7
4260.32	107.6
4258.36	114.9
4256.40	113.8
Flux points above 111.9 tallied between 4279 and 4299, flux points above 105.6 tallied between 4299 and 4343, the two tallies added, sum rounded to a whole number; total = 10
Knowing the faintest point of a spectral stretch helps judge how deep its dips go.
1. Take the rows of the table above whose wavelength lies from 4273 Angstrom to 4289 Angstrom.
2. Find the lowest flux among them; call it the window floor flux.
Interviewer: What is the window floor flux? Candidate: 103.2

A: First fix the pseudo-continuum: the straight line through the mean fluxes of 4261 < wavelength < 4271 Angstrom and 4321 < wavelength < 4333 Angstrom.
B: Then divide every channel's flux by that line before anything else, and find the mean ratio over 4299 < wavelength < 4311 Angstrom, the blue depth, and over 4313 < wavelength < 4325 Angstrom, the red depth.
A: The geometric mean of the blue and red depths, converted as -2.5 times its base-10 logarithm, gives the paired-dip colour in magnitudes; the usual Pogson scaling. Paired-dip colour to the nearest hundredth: 0.09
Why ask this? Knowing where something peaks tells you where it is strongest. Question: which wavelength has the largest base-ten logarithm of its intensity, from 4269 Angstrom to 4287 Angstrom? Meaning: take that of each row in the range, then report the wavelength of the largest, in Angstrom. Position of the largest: 4278.01 Angstrom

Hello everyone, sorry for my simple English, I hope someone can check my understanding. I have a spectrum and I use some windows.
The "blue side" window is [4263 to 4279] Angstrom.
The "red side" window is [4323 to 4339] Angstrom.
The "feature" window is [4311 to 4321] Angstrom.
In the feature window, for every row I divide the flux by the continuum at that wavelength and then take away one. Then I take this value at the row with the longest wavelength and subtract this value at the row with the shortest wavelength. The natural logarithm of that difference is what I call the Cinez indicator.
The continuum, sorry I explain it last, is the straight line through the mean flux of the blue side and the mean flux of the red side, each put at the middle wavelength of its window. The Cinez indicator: -1.8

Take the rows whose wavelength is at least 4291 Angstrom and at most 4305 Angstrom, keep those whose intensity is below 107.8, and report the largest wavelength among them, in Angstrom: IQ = 4303.70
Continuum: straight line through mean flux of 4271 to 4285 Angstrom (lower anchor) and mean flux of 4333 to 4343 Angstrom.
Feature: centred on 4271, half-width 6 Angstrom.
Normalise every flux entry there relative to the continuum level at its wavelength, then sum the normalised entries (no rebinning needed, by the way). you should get 5.9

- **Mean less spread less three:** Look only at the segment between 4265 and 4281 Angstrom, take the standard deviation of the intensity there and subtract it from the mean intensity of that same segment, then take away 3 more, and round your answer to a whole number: 102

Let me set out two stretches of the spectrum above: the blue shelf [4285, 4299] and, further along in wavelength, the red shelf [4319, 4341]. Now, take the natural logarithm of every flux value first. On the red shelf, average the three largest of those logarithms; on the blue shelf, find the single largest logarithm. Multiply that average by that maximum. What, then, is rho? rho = 22.2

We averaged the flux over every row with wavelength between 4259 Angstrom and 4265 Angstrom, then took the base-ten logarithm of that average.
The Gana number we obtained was 2.050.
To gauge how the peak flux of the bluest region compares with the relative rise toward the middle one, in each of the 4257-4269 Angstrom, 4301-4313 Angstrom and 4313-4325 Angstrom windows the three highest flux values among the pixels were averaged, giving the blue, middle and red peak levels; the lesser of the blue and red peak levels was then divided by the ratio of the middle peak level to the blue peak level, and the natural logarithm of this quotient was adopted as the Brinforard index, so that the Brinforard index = 4.91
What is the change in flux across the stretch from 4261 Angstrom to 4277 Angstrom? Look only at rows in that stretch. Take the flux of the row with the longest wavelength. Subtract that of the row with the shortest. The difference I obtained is -2.7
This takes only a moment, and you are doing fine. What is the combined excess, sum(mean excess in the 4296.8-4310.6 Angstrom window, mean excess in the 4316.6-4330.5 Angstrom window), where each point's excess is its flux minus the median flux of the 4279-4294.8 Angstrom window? -4.8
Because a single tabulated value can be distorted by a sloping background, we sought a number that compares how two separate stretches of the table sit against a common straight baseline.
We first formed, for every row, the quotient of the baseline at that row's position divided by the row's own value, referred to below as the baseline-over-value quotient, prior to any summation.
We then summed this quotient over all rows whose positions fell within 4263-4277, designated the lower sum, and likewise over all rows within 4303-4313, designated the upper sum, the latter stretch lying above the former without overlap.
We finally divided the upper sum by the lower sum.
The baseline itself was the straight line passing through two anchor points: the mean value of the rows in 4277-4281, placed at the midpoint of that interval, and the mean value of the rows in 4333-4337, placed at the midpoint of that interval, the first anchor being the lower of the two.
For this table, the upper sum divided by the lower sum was 0.8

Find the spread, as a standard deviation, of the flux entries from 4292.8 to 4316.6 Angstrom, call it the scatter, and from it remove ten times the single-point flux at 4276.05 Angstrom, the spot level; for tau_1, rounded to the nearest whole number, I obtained -1114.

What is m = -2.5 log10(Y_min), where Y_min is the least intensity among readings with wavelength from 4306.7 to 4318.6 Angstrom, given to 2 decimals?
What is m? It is -4.89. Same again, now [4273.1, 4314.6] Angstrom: -4.89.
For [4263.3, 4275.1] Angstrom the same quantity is -5.02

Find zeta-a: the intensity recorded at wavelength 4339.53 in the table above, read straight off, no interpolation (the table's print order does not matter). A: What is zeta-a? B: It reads 74.13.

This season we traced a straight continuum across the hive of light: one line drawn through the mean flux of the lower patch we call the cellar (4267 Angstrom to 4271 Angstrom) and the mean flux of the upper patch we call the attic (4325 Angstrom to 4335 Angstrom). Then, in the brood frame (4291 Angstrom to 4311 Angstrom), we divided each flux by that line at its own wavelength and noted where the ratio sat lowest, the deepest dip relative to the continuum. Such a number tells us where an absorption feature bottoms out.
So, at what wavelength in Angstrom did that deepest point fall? 4307.67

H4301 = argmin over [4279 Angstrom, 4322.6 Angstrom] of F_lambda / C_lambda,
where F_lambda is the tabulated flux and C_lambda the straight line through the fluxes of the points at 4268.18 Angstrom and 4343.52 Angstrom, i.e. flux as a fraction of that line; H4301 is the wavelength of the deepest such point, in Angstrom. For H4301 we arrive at 4307.67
